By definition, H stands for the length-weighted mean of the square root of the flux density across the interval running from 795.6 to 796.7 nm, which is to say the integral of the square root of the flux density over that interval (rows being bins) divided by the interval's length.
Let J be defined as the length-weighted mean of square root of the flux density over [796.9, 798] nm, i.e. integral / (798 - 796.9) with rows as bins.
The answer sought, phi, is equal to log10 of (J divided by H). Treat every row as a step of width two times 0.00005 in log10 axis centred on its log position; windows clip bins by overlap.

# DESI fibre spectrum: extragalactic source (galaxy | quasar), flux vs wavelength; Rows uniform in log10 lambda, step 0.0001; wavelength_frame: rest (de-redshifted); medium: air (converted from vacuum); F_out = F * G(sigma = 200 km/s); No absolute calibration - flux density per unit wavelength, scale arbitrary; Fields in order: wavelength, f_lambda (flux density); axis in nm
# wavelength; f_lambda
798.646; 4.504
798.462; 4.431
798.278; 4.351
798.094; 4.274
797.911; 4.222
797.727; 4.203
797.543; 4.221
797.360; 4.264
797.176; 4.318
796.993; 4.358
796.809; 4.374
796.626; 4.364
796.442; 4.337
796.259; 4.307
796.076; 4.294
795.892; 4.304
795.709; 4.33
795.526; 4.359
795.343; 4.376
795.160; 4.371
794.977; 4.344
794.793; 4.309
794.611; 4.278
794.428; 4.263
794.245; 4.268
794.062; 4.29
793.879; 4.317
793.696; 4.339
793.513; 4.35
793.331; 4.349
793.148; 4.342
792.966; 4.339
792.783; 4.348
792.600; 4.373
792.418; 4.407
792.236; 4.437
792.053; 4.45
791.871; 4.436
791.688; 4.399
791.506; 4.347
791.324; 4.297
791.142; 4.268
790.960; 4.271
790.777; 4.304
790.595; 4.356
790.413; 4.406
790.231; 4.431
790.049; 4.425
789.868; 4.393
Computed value -0.0030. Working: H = 2.08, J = 2.06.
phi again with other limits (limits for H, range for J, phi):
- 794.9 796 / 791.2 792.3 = 0.0020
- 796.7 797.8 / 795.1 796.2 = 0.0023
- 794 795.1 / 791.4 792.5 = 0.0059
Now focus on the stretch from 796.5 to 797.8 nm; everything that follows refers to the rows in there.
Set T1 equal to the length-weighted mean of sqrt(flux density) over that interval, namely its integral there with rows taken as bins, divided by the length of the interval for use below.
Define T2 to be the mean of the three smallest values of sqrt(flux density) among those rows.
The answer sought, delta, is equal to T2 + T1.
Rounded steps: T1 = 2.07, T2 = 2.06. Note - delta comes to 4.13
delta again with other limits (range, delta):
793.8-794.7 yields 4.13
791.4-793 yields 4.18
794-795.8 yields 4.14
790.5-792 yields 4.15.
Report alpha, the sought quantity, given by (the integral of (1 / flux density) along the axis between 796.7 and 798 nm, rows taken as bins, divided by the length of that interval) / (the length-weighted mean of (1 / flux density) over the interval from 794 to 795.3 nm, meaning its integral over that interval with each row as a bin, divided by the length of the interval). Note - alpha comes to 1.006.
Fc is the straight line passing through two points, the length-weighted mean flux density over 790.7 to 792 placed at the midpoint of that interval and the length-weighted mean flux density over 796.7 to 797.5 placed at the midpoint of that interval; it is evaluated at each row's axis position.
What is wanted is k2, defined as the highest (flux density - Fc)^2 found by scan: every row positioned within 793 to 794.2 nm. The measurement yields 0.0016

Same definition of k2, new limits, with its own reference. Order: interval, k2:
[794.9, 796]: 0.0022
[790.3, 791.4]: 0.0050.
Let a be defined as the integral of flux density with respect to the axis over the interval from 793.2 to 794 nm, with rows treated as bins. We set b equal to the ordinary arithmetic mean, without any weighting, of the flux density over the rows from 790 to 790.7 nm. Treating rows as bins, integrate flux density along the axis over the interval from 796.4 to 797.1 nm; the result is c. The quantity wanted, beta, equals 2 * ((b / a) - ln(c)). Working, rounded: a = 3.47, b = 4.40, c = 3.05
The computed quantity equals 0.31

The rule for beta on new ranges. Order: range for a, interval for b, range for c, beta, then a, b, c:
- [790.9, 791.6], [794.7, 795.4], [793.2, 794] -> 0.40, 3.01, 4.35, 3.47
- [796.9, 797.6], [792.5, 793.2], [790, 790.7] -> 0.64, 3.01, 4.35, 3.08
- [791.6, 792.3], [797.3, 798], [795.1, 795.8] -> 0.50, 3.10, 4.23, 3.05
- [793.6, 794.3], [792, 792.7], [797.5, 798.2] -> 0.76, 3.01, 4.42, 2.96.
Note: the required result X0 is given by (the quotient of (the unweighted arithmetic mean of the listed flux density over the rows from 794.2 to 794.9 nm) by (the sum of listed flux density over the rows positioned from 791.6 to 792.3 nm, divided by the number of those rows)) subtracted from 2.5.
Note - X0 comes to 1.53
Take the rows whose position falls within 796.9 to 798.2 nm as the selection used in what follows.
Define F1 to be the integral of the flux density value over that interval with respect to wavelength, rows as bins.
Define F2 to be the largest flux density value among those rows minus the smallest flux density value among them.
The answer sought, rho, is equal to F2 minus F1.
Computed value -5.39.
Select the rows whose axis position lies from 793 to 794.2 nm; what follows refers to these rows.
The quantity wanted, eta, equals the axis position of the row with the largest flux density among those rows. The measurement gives 793.513 nm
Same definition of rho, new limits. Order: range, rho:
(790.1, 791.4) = -5.47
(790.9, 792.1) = -5.04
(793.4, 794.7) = -5.50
